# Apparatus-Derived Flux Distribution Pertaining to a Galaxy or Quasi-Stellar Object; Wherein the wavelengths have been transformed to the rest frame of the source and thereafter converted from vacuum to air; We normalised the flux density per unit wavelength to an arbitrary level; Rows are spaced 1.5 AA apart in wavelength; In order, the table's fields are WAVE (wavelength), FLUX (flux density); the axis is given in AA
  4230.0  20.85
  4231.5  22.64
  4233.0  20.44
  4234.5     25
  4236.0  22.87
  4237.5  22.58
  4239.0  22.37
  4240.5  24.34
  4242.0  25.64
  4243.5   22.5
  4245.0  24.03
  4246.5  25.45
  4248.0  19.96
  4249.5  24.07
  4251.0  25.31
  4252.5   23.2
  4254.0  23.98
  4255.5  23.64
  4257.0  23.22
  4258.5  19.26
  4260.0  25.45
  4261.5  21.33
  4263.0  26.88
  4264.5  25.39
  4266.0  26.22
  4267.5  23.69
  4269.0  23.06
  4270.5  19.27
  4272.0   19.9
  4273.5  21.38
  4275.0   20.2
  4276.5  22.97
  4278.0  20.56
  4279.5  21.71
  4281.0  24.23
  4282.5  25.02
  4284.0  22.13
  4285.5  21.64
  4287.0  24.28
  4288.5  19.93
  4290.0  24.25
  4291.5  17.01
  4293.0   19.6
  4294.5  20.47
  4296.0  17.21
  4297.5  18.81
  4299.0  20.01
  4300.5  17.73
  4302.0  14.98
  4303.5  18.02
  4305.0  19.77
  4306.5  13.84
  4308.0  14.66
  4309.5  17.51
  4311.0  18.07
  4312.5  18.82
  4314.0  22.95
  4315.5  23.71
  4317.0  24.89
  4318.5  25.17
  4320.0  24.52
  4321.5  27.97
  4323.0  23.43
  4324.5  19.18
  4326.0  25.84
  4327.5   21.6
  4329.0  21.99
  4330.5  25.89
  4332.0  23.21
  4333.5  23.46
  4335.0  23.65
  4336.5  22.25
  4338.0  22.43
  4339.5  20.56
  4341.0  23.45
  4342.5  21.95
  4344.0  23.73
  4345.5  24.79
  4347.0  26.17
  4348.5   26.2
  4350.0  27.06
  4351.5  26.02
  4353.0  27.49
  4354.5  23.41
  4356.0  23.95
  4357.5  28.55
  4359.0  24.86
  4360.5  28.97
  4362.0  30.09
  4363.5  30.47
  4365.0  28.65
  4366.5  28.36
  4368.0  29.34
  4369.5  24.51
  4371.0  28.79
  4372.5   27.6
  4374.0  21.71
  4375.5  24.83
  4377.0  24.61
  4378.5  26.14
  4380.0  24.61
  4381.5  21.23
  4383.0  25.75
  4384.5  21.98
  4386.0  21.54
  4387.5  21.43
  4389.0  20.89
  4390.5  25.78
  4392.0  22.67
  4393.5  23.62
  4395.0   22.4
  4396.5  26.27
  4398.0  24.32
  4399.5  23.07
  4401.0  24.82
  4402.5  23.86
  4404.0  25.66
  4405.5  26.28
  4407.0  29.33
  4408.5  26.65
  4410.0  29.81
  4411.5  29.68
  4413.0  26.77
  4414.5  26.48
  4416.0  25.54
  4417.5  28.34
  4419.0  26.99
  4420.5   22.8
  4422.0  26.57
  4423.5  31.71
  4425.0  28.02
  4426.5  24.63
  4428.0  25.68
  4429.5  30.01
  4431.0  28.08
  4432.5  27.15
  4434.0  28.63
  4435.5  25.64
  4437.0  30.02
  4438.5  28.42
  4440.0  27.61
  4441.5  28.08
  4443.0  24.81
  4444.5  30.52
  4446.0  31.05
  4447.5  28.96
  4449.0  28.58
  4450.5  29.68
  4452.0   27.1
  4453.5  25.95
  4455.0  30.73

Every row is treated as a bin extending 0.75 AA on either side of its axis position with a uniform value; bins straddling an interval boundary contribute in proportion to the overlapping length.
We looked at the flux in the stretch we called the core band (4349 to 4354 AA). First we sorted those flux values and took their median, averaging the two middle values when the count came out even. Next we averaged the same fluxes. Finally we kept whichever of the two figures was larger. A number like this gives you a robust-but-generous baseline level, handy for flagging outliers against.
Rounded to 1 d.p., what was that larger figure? 27.1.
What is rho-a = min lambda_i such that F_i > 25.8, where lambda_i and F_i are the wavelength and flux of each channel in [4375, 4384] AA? 4378.5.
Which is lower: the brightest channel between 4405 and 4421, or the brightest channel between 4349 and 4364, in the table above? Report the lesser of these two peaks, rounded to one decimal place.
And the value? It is 29.8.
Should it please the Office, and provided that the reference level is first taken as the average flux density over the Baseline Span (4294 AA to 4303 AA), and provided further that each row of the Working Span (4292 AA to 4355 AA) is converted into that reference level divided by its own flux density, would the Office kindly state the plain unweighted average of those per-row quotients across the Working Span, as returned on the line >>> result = 0.85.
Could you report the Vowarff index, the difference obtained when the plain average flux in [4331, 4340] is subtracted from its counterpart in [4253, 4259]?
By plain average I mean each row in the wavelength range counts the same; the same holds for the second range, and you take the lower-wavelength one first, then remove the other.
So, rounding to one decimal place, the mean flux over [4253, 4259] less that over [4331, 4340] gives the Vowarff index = -0.1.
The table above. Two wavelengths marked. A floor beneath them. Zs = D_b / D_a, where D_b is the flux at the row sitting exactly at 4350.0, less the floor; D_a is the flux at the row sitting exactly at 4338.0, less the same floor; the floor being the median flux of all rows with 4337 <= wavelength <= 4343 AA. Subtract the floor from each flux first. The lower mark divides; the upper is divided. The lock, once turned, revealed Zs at 20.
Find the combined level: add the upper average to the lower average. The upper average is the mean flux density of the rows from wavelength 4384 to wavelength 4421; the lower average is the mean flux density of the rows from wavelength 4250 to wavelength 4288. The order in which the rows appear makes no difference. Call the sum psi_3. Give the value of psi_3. 48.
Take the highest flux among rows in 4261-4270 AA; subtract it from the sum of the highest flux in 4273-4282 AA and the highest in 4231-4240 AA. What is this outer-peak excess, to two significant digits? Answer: 22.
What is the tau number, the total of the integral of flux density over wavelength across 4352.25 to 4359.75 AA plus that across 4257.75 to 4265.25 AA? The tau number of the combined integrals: 370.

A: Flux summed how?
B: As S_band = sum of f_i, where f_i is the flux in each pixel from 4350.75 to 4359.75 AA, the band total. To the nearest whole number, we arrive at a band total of 154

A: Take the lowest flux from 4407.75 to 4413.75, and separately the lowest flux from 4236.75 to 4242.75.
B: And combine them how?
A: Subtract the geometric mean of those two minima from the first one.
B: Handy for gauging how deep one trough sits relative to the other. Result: 2.2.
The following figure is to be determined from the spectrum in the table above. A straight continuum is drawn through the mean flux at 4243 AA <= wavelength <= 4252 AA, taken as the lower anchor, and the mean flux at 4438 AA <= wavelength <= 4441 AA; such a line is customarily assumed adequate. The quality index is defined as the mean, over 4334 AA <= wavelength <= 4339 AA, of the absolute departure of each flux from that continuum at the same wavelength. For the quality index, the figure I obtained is 2.9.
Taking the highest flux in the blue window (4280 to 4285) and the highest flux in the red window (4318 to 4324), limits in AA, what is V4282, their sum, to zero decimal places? 53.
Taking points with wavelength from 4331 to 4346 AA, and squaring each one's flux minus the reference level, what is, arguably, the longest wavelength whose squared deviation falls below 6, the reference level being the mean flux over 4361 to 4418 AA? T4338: 4345.5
